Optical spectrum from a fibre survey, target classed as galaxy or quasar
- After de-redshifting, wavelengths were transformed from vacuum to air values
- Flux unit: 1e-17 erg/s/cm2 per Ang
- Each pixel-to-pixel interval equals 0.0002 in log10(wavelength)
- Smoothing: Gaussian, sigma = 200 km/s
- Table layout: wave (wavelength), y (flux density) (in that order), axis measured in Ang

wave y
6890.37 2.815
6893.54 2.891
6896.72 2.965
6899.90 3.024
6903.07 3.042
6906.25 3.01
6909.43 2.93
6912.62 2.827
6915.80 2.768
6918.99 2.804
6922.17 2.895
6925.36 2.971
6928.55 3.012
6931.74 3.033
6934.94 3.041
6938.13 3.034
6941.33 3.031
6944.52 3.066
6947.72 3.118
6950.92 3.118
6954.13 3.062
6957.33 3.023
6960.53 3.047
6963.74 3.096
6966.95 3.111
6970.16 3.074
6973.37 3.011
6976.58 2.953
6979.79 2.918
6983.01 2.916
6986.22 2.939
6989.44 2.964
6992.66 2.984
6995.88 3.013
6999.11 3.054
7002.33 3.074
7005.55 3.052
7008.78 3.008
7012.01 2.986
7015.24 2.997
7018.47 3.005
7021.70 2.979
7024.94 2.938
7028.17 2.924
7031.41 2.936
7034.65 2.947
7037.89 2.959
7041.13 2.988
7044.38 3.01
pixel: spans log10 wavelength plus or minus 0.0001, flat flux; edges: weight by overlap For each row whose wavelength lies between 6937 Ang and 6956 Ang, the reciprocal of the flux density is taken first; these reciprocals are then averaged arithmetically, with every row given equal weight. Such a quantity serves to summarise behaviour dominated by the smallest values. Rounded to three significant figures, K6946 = 0.326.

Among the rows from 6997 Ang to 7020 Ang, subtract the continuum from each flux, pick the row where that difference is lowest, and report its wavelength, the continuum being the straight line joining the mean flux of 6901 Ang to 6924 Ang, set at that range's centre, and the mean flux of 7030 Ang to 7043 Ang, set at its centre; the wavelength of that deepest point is 7012.01 Ang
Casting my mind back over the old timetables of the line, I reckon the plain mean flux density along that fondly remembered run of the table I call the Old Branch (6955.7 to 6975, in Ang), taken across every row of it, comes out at 3.06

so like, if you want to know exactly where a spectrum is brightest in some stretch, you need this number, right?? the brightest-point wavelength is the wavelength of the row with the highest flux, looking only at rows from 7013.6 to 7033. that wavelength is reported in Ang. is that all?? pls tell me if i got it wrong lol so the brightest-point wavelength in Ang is 7018.47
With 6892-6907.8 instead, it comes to 6903.07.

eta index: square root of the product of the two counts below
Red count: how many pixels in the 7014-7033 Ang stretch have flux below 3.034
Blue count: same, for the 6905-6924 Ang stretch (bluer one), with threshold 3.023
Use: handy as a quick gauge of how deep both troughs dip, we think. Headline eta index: 6.0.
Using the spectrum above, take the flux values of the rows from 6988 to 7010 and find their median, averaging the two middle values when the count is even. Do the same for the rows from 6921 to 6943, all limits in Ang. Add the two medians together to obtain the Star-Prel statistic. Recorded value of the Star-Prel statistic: 6.04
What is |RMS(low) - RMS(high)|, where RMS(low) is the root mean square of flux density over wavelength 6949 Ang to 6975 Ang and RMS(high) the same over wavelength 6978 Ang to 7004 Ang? 0.085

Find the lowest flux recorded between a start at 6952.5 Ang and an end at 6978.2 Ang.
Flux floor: 2.953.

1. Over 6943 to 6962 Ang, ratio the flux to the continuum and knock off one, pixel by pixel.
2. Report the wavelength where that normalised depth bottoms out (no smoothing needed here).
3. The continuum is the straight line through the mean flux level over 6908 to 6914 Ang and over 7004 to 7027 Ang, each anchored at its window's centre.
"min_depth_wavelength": 6957.33 Ang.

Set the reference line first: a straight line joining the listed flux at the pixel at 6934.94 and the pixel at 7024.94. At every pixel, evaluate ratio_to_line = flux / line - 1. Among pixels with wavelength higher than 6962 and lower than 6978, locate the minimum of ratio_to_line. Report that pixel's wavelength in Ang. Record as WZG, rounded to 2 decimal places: 6976.58 Ang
